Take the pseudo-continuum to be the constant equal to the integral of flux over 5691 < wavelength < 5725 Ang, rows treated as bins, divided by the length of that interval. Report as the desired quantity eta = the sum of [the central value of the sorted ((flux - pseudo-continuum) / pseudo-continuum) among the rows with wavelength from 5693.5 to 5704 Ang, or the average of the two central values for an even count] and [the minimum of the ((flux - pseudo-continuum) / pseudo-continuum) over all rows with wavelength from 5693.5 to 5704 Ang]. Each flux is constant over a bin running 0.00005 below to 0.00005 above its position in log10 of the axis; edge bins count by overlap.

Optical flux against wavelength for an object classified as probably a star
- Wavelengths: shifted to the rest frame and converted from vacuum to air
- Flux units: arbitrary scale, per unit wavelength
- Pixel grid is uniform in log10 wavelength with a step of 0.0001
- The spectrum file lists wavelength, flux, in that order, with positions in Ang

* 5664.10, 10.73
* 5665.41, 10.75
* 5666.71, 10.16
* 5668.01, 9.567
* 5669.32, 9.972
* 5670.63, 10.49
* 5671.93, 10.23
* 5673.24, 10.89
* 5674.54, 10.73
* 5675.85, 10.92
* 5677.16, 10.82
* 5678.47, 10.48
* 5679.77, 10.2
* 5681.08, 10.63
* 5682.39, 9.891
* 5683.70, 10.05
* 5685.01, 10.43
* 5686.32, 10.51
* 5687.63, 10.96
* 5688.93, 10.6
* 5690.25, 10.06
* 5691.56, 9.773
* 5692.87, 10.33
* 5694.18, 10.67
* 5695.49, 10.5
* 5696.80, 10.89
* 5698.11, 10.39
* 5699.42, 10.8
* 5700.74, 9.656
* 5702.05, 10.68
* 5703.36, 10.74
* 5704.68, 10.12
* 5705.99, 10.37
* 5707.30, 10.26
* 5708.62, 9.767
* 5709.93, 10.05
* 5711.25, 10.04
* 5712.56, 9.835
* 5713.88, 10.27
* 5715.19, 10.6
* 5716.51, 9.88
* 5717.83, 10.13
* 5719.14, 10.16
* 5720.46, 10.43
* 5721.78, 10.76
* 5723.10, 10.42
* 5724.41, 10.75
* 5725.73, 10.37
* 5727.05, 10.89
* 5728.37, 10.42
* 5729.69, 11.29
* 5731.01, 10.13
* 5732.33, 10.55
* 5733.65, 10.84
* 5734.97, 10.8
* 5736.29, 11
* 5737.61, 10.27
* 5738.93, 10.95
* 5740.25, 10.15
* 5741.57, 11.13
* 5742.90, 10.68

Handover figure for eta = -0.03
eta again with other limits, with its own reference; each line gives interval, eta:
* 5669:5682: -0.01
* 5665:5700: -0.06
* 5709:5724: -0.06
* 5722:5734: 0.00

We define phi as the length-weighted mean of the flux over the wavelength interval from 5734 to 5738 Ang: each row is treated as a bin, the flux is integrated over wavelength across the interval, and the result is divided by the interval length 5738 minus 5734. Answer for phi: 10.7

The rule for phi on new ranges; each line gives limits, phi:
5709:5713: 10.0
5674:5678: 10.8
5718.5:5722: 10.4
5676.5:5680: 10.5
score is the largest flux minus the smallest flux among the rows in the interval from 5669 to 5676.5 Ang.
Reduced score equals 0.95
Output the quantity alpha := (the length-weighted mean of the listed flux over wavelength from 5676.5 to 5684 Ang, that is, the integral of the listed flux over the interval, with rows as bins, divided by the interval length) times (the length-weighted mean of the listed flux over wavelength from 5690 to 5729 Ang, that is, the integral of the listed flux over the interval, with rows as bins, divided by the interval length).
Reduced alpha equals 107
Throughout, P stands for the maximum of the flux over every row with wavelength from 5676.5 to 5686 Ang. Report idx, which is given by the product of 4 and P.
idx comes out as 43.3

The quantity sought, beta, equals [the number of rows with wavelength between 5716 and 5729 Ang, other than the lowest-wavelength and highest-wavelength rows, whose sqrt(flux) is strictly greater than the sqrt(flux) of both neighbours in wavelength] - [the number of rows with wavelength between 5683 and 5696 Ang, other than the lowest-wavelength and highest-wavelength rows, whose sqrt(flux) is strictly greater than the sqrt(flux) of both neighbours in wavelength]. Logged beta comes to 1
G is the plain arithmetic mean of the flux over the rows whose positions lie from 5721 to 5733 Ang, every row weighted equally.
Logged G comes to 10.62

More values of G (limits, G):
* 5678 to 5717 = 10.31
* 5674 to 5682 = 10.63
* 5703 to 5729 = 10.31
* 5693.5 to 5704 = 10.54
